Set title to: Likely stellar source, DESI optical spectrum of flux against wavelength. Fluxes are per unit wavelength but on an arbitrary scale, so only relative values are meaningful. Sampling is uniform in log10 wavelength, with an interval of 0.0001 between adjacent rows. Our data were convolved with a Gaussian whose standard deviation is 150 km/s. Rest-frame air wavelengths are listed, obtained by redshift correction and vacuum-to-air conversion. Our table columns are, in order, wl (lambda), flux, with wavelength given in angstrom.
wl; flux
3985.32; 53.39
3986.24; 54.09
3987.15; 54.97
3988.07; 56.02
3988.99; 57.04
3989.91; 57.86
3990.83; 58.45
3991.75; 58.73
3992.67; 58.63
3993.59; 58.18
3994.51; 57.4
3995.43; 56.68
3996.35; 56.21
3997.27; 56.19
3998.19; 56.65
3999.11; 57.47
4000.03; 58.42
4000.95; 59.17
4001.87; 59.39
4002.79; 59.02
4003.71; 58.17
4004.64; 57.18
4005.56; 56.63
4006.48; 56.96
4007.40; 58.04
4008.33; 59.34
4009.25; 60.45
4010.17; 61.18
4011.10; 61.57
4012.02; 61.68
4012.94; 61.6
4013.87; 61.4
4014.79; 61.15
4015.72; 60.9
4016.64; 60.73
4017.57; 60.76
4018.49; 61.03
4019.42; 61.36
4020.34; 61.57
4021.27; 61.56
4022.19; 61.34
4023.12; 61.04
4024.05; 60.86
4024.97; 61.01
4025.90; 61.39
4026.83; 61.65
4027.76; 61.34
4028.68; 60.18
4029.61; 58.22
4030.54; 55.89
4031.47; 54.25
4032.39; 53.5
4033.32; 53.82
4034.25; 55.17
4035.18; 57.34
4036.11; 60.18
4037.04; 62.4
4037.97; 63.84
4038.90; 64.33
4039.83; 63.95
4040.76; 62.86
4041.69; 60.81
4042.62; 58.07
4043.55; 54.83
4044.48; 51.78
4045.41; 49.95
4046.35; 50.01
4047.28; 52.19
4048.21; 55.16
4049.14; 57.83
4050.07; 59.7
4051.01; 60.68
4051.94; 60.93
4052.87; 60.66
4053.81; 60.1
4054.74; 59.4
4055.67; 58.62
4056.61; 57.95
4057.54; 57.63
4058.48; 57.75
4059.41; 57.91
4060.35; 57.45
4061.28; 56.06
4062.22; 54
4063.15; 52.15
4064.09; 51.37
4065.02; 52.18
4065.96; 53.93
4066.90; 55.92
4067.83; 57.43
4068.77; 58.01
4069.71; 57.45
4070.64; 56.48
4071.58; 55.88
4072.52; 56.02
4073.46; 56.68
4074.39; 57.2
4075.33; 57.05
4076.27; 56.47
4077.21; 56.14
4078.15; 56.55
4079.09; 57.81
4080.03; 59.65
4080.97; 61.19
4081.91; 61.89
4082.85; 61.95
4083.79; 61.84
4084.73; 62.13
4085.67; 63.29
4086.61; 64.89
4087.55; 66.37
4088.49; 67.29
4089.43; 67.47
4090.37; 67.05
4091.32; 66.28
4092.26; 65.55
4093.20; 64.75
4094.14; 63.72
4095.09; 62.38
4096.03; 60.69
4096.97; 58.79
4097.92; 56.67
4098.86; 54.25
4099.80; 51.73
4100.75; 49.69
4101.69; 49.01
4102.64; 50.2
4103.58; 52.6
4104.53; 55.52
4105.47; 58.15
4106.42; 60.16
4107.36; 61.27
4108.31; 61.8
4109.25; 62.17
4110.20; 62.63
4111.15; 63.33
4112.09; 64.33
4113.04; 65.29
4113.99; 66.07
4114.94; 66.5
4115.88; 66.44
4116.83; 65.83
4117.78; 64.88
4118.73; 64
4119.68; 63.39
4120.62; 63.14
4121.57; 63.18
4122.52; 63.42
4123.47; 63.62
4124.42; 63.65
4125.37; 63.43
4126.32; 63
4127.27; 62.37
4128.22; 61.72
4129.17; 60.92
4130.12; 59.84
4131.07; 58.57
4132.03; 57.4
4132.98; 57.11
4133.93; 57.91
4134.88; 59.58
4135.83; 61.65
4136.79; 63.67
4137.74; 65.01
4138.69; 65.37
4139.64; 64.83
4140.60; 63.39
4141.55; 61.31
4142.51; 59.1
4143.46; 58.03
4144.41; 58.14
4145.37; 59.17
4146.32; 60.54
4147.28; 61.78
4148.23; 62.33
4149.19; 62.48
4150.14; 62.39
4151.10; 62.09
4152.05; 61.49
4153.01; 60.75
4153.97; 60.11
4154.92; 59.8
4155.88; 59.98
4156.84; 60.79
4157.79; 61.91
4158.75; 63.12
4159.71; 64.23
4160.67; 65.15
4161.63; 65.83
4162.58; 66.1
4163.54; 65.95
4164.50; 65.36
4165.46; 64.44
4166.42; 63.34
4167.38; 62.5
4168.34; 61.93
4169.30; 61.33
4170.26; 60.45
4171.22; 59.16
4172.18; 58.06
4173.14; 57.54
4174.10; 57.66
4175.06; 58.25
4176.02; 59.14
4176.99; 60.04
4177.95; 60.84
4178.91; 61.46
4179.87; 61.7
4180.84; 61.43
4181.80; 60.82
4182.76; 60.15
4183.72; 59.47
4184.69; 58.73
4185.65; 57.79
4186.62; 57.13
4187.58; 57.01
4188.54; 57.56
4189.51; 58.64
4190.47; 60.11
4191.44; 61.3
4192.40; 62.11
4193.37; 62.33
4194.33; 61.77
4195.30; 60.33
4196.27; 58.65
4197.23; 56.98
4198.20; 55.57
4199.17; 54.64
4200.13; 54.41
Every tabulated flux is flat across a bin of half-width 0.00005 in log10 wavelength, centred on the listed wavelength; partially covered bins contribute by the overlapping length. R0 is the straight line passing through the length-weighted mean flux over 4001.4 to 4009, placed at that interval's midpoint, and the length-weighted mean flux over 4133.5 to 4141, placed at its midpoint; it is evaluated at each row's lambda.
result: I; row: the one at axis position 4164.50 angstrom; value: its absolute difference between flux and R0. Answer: 1.7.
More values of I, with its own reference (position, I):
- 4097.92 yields 4.7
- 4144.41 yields 4.8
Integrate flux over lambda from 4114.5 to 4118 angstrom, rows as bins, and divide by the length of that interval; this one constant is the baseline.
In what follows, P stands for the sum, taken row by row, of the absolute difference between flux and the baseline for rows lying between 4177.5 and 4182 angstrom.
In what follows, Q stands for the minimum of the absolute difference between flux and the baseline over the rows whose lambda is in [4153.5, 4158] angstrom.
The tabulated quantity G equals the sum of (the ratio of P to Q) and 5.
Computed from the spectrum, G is 11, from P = 24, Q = 4.1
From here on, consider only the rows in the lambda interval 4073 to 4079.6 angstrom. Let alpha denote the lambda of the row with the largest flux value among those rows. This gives 4079.09 angstrom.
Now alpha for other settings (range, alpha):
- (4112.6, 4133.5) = 4114.94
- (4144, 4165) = 4162.58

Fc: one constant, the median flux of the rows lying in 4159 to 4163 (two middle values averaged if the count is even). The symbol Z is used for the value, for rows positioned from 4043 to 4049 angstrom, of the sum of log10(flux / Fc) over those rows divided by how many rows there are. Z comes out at -0.10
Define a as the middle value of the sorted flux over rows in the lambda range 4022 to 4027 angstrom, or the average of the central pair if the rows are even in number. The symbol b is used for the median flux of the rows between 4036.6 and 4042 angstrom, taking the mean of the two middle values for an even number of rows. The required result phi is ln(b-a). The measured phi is 0.8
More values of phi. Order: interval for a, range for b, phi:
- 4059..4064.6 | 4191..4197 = 1.9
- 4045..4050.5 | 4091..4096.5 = 2.4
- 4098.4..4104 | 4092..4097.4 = 2.5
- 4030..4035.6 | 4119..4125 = 2.2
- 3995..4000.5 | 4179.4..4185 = 1.3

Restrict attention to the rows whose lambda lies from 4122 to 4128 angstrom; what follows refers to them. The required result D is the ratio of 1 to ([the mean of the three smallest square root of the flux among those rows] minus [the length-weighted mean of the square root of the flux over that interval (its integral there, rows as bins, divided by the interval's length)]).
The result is -72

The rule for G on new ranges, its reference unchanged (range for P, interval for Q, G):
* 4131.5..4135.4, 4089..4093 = 143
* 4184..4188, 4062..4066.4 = 8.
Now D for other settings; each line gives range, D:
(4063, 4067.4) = -11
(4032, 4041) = -3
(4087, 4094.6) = -11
